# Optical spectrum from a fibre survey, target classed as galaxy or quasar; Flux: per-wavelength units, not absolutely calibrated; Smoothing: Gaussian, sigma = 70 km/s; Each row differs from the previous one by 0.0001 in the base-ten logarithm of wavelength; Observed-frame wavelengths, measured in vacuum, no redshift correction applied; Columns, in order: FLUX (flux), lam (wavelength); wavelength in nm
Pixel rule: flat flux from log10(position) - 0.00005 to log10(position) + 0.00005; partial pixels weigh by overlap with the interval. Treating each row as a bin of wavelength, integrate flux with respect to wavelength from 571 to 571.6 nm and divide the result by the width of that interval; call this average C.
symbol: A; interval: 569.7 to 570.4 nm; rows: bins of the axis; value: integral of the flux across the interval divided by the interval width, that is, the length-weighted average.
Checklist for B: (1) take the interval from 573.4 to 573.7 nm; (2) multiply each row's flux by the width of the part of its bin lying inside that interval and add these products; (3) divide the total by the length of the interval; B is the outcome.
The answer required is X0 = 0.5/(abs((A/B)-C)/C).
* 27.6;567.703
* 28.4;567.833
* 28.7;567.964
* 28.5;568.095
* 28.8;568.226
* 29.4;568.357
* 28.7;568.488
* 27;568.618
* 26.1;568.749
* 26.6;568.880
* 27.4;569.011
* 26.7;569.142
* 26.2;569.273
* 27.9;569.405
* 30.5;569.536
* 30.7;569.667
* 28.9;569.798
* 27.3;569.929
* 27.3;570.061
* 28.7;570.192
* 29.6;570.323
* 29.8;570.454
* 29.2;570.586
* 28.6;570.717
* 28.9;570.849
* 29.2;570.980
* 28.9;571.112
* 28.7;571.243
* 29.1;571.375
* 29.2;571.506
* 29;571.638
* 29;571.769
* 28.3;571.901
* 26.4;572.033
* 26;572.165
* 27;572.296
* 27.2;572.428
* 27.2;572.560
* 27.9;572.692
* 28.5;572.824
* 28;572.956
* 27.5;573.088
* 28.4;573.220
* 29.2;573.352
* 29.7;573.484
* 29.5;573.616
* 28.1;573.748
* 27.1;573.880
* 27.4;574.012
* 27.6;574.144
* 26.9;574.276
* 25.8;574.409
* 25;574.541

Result 0.5172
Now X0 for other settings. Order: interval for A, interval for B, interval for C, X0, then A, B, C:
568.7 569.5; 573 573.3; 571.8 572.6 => 0.5184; 26.9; 28.0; 27.1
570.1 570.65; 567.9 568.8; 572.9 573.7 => 0.5187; 29.2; 28.2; 28.7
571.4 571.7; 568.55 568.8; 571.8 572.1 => 0.5207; 29.1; 26.7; 27.5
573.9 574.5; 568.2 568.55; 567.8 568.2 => 0.5168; 26.9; 29.0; 28.5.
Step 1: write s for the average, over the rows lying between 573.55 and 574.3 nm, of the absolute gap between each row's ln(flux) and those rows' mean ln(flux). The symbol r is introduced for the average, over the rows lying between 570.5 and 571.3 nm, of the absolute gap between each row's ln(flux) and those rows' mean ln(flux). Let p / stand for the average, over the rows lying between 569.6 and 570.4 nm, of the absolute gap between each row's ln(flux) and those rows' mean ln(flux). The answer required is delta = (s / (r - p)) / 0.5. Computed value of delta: -2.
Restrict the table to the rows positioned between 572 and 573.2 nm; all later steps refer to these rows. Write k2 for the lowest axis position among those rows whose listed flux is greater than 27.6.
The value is 572.692 nm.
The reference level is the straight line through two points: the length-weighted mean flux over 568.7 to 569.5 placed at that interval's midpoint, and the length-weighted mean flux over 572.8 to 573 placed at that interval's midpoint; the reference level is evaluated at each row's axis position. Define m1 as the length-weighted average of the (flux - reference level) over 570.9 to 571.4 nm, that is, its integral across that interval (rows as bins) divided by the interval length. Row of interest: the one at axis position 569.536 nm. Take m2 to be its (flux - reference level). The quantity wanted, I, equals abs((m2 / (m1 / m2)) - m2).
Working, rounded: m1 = 1.3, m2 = 3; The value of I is 5.3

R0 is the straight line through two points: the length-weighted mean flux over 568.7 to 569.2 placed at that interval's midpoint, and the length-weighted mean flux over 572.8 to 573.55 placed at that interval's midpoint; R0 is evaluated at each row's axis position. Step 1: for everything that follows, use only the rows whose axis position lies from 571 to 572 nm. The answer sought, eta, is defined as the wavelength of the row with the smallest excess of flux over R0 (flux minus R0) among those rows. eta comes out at 571.901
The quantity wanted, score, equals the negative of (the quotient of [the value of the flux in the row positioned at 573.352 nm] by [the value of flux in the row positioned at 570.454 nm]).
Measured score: -0.98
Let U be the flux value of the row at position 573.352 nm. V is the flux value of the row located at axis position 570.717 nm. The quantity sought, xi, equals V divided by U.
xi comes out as 0.98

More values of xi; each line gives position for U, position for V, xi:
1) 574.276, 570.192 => 1.07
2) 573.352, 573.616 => 1.01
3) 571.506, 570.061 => 0.93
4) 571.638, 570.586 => 1.01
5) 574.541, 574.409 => 1.03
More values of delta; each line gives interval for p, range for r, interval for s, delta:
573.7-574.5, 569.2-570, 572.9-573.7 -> 2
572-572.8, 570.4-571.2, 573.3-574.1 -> -8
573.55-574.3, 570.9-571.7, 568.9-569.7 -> -6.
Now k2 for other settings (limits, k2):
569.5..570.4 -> 569.536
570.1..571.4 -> 570.192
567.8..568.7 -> 567.833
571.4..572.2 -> 571.506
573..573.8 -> 573.220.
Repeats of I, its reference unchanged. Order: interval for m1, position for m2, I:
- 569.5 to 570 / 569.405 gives 0.5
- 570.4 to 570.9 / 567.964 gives 0.6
